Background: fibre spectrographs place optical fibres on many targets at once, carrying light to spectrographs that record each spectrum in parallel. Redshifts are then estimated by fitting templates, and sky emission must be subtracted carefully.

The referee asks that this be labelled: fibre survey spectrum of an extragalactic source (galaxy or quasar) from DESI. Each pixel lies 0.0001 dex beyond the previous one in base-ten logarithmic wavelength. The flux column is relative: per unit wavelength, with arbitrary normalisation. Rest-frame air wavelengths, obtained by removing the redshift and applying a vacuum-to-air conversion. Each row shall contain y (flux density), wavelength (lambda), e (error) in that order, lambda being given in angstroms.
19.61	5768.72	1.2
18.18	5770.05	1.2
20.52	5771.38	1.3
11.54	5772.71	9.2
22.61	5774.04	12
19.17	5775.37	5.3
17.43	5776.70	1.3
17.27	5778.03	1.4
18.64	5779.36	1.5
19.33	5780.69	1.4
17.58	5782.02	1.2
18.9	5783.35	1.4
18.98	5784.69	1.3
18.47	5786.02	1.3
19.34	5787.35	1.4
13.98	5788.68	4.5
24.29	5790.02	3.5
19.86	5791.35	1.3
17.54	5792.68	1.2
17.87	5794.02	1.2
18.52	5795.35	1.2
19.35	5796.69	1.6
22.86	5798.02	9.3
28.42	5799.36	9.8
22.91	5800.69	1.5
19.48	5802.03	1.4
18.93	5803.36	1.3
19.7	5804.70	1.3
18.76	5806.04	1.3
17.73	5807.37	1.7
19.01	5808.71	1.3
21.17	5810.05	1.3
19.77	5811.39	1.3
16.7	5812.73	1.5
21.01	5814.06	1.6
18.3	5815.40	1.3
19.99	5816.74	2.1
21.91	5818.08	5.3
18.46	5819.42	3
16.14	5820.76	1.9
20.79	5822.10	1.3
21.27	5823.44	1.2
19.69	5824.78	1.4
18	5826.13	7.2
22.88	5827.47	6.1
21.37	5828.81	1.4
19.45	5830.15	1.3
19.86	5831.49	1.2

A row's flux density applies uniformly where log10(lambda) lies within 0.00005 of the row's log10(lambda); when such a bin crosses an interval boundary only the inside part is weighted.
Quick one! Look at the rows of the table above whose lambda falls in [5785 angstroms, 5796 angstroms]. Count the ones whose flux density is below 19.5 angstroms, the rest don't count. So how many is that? 6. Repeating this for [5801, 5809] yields 5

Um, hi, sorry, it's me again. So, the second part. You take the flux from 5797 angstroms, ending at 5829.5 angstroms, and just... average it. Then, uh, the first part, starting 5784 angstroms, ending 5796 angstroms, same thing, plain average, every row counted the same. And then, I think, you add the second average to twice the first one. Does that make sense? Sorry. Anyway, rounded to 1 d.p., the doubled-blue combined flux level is 57.7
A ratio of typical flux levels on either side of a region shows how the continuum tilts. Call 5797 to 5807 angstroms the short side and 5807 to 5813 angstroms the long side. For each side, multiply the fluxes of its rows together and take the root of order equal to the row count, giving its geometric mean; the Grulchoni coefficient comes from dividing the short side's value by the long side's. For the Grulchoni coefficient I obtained 1.14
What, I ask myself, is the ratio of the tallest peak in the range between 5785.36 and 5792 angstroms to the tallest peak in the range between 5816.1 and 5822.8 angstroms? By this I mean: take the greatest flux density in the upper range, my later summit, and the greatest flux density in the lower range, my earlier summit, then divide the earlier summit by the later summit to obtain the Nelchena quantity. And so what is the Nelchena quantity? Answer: 1.11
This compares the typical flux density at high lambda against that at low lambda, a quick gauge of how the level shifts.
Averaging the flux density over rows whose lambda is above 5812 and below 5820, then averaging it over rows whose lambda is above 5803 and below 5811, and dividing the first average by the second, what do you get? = 1.01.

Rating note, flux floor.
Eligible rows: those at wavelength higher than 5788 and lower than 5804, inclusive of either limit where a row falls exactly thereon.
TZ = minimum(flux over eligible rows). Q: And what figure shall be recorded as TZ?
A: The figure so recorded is 13.98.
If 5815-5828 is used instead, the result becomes 16.14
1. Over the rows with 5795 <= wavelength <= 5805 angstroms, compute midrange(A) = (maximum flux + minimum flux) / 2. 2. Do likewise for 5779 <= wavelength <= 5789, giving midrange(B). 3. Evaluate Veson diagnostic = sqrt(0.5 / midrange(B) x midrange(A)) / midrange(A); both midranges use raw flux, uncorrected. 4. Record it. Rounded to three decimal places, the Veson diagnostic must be 0.036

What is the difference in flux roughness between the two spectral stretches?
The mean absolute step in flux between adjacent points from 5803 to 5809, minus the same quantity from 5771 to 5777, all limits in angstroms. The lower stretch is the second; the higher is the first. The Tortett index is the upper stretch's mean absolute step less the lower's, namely -5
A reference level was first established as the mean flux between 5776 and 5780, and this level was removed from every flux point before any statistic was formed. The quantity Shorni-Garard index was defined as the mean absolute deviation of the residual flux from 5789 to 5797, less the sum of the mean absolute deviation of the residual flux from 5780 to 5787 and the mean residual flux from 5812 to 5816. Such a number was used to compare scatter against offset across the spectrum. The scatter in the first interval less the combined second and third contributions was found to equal 0.3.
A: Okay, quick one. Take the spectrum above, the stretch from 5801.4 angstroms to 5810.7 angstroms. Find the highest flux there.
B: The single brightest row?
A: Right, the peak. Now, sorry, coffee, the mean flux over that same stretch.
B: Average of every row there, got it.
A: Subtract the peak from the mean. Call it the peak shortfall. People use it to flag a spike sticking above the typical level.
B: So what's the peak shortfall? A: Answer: -2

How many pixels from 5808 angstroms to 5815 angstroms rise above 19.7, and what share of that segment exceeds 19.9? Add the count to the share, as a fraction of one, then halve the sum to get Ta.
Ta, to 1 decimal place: 1.7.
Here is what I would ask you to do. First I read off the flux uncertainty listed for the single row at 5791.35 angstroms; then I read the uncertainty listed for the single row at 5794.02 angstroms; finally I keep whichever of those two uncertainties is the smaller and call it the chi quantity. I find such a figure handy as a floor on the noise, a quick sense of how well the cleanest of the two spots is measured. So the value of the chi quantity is 1.20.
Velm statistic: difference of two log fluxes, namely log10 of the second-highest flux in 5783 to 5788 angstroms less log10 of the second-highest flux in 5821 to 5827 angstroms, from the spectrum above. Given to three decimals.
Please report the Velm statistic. -0.040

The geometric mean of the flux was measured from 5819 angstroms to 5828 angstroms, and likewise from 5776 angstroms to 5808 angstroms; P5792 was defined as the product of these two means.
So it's 375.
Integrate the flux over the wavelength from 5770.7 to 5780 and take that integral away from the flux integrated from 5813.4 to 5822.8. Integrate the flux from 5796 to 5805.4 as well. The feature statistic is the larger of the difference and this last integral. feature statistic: 203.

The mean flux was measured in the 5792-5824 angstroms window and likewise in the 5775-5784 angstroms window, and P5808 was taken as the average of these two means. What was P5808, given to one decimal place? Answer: 19.1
